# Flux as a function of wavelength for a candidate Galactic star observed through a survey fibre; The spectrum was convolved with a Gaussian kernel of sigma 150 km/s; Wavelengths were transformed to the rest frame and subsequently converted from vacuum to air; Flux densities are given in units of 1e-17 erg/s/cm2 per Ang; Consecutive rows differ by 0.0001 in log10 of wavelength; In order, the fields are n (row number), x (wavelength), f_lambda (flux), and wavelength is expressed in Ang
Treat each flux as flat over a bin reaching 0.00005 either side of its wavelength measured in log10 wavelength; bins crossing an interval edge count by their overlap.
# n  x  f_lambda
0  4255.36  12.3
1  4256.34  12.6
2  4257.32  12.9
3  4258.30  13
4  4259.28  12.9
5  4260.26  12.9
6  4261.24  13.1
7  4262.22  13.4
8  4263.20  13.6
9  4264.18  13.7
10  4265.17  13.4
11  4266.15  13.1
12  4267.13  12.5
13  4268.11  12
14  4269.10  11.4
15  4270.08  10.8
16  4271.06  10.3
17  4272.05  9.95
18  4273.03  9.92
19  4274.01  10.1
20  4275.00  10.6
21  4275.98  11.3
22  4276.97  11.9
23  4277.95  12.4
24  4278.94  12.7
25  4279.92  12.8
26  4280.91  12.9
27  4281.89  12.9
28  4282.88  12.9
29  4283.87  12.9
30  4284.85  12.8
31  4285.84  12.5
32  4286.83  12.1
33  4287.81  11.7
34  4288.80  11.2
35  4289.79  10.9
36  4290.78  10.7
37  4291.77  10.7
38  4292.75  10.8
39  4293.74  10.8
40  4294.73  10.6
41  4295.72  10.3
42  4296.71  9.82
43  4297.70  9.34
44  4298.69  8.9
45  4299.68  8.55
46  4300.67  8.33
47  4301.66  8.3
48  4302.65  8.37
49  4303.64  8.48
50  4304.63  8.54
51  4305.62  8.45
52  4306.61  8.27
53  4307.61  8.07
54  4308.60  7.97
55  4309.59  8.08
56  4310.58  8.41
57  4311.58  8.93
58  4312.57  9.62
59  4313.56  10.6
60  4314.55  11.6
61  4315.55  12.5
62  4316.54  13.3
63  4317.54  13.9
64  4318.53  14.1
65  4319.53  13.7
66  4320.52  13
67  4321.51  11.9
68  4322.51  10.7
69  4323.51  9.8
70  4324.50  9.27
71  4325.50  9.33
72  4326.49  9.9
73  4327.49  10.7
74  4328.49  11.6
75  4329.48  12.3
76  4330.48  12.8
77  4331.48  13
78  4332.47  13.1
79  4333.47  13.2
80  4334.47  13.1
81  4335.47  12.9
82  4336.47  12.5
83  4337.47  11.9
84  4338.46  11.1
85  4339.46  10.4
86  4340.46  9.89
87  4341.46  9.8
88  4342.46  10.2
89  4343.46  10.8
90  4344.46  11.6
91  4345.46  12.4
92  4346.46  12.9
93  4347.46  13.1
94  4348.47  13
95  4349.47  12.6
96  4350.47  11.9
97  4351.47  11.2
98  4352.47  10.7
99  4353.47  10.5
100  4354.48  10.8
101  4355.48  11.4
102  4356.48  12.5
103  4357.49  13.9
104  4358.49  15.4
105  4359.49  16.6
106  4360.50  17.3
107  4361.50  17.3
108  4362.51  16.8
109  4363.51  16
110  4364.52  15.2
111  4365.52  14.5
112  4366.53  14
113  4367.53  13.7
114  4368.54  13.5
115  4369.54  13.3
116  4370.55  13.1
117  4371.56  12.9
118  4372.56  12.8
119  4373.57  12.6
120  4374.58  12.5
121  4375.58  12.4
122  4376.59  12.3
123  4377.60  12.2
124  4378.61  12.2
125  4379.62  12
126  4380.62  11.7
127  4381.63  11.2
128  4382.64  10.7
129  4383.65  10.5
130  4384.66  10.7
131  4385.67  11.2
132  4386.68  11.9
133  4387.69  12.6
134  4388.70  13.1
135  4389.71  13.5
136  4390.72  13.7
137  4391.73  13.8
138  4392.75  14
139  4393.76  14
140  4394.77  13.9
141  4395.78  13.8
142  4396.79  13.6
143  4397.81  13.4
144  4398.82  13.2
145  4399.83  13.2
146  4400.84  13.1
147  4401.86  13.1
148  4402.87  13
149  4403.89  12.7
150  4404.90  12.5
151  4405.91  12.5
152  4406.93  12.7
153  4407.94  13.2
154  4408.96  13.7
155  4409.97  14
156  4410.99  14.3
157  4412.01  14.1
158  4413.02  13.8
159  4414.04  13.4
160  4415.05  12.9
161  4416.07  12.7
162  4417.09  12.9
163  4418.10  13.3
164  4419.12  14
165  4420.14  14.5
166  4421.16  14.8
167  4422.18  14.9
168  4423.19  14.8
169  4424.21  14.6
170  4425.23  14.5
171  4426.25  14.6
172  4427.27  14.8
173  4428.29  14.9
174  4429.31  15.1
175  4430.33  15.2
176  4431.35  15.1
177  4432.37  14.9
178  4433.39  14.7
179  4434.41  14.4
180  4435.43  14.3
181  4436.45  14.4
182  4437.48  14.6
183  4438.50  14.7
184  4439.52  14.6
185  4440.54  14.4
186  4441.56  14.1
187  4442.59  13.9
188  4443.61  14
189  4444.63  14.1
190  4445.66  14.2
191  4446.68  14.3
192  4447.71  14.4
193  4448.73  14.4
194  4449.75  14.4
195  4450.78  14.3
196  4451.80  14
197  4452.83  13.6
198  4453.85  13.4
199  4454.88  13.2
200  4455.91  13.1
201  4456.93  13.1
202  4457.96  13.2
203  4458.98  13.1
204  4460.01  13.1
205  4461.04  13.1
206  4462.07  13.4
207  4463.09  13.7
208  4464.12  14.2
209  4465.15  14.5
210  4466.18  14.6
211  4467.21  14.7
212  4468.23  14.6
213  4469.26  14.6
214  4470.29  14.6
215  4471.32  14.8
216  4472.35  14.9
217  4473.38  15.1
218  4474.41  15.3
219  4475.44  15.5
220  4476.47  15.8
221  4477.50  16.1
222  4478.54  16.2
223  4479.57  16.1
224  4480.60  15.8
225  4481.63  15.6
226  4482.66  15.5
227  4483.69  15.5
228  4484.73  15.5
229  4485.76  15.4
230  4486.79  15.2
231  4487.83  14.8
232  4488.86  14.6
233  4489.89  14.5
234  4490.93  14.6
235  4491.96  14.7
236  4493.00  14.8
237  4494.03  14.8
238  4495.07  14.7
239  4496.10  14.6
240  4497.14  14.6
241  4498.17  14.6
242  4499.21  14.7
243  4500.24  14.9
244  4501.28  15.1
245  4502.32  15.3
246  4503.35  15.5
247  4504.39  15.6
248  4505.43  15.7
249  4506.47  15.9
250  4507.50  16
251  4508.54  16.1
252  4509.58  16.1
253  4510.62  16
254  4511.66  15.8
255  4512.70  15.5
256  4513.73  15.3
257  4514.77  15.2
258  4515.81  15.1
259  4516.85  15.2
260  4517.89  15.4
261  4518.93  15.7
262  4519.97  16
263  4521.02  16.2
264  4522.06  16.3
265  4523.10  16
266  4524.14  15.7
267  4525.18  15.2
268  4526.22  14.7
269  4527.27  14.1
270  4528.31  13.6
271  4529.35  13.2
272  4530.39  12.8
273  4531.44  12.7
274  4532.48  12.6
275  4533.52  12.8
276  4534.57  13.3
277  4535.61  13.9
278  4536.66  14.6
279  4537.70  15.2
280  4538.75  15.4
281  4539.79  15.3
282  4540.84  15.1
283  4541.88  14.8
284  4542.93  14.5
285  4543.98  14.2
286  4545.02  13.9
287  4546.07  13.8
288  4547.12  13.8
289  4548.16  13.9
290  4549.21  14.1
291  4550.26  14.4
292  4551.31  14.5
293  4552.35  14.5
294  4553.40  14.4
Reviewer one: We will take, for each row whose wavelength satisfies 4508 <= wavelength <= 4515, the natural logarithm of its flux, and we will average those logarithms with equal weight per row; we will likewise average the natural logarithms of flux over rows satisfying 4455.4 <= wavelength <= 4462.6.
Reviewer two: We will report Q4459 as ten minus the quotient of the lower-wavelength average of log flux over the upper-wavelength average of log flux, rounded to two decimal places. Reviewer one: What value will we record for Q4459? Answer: 9.06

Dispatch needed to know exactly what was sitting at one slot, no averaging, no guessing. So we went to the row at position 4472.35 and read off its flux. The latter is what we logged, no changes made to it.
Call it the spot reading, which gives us 14.9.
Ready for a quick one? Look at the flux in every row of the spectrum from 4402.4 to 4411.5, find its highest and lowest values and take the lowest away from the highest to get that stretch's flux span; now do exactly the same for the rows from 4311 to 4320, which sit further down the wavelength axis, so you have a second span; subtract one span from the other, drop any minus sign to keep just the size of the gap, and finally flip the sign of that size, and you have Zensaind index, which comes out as -3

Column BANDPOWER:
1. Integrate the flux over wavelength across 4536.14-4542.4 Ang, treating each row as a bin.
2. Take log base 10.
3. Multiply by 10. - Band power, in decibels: 19.75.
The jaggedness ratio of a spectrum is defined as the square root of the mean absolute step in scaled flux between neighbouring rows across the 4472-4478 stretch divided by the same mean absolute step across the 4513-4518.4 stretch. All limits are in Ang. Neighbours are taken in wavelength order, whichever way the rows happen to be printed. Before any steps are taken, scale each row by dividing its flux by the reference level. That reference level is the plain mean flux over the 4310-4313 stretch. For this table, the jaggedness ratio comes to 1.4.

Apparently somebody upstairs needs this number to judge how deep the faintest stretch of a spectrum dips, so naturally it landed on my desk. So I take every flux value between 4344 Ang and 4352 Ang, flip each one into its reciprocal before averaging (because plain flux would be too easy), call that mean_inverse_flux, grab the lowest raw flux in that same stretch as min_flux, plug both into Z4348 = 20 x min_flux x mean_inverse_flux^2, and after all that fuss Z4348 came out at 1.48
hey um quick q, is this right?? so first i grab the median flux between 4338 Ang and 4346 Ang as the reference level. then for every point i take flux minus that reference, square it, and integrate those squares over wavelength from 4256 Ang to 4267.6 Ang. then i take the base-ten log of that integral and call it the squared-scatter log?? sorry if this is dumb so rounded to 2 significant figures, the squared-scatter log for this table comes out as 1.9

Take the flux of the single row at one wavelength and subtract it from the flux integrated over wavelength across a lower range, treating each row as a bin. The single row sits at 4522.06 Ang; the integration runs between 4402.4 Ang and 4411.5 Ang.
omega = 104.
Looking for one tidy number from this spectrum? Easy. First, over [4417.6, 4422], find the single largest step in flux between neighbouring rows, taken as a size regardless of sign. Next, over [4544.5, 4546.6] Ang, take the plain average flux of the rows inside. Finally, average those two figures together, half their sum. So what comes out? 7.3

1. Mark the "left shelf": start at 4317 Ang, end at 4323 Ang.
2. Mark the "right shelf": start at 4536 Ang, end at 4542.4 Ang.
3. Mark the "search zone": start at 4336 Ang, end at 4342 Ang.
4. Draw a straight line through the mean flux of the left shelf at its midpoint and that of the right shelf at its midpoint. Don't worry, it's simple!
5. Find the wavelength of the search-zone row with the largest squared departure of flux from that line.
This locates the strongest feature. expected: 4341.46 Ang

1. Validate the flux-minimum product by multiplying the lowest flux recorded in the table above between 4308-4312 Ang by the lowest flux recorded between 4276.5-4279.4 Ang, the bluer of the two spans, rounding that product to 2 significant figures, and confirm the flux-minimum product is 95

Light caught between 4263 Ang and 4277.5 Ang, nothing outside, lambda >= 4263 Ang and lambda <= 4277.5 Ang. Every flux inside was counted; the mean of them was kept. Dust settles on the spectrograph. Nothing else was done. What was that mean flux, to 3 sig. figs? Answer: 11.6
